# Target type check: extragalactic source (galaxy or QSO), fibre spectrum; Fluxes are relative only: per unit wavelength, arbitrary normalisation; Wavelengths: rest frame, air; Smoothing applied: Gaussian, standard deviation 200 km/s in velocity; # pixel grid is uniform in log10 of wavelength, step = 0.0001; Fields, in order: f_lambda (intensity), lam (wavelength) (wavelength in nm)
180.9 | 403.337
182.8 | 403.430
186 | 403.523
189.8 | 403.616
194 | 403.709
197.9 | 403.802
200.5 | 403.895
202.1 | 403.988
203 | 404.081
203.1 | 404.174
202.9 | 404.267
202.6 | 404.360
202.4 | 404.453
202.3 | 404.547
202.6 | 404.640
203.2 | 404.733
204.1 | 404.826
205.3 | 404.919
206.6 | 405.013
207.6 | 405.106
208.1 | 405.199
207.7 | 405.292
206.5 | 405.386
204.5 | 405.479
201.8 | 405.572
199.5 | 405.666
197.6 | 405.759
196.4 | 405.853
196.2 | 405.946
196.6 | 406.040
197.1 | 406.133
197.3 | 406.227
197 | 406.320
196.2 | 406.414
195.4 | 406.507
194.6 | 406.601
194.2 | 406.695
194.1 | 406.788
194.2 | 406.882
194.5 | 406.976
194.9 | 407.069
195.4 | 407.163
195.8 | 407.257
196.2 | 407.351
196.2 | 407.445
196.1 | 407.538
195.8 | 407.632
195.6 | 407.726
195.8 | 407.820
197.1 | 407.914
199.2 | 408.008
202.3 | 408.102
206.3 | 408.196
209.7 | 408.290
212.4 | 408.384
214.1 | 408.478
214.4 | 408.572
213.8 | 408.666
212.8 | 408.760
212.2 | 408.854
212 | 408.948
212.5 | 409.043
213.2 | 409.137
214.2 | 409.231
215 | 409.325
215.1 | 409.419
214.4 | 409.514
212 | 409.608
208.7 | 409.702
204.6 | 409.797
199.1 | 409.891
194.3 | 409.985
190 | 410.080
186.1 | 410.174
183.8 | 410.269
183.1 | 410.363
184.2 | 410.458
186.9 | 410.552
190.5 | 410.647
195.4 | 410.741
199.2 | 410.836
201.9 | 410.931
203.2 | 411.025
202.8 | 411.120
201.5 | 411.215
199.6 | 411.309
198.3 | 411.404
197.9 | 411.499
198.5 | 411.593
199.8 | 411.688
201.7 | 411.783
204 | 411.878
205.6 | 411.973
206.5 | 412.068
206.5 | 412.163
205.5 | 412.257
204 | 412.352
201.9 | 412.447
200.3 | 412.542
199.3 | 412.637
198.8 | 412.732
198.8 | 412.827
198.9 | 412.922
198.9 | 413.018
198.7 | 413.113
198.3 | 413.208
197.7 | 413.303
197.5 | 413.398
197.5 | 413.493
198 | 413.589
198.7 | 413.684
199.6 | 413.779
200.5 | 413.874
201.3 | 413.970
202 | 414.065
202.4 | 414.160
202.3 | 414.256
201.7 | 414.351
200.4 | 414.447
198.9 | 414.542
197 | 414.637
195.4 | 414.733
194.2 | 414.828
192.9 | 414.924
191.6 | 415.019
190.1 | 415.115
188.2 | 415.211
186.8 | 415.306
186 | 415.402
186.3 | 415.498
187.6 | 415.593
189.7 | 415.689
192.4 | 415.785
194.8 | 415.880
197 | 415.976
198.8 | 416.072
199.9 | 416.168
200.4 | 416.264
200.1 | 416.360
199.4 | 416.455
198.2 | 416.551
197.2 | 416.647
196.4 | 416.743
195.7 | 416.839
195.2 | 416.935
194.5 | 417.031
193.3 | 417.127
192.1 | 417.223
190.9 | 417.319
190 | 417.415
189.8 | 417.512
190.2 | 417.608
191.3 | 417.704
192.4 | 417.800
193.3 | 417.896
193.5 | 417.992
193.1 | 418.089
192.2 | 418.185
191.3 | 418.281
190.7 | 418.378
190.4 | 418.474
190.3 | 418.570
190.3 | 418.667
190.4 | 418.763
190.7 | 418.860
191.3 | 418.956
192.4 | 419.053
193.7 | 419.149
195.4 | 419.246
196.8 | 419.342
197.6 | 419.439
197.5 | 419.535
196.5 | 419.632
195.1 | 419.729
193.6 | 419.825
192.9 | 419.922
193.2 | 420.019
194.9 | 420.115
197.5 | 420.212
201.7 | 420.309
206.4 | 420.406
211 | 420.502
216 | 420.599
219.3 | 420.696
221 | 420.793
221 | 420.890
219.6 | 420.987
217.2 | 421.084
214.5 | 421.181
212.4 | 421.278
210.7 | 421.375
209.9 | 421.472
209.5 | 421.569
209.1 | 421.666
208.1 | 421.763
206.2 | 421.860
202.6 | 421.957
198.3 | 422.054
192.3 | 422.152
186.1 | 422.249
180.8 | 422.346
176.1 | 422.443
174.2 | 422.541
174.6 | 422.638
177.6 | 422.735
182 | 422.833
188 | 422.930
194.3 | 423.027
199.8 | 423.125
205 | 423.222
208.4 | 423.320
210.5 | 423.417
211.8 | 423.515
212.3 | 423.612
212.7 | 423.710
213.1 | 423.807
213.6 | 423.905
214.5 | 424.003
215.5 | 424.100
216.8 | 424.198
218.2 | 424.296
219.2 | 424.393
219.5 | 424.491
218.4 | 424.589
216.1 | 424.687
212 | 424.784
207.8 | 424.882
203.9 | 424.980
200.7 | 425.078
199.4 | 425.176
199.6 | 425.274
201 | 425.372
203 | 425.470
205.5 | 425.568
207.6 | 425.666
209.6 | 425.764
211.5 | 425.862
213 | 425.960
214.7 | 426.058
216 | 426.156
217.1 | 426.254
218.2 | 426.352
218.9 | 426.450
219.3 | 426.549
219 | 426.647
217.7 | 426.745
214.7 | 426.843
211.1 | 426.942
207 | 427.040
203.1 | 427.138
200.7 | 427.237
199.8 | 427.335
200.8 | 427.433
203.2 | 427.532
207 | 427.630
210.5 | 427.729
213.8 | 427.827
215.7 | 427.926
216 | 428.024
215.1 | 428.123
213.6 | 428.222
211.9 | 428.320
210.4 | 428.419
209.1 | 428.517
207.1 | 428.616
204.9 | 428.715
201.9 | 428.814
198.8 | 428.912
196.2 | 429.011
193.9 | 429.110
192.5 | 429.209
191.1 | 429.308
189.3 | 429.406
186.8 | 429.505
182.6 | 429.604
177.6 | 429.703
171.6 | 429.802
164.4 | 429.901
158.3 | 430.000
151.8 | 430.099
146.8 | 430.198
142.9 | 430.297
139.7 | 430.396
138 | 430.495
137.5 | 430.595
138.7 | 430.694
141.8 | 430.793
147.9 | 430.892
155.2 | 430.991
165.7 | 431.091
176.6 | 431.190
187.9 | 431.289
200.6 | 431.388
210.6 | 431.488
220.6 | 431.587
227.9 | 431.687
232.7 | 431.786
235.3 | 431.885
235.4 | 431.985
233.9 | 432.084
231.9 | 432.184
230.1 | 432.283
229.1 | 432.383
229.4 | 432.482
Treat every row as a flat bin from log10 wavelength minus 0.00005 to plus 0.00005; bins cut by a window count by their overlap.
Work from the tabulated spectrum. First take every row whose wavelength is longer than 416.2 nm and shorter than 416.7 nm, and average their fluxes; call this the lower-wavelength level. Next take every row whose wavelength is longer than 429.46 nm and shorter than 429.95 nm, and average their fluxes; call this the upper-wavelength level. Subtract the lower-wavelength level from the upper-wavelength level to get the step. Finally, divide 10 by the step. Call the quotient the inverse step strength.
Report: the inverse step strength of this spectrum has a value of -0.4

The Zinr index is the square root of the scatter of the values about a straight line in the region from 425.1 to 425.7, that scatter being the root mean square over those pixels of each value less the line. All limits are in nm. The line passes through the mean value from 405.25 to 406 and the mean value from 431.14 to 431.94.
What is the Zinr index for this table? 2.7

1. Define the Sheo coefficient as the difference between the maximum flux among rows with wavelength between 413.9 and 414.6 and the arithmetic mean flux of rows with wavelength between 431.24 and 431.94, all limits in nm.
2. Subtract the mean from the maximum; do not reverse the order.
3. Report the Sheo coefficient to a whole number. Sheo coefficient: -14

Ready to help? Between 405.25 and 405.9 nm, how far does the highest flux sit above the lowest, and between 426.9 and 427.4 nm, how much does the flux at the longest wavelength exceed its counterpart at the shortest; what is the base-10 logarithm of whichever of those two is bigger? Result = 1.05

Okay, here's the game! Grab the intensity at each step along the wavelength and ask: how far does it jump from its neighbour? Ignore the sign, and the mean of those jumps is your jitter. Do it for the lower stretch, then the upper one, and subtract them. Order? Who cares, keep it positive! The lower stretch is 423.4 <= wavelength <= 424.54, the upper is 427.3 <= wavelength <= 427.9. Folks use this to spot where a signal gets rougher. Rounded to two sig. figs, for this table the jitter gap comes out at 2.0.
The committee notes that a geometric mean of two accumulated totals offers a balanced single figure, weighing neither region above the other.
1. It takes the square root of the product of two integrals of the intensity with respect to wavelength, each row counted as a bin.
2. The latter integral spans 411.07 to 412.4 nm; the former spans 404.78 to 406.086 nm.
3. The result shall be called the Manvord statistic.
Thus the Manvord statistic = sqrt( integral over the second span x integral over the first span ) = 267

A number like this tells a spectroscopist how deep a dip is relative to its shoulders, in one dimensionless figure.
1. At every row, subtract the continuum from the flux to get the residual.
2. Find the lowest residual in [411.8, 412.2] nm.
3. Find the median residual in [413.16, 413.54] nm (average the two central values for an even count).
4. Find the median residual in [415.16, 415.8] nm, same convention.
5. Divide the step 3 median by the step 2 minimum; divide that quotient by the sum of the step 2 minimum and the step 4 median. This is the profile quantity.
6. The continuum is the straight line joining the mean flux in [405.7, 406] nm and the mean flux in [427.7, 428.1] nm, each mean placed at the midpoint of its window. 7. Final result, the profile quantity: 0.14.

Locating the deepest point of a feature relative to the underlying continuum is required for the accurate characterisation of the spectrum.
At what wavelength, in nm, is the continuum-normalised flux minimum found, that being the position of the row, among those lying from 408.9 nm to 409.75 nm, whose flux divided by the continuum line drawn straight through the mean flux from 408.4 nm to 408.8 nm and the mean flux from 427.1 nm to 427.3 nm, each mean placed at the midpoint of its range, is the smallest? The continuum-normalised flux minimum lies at 409.702 nm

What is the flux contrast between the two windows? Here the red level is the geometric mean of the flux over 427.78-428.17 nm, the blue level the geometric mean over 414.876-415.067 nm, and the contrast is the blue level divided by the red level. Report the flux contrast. 0.89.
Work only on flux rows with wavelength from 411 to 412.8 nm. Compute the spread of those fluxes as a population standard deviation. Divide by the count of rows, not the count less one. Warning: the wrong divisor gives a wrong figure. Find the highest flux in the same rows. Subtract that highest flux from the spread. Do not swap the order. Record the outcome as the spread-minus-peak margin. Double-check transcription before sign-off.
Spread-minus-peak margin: -204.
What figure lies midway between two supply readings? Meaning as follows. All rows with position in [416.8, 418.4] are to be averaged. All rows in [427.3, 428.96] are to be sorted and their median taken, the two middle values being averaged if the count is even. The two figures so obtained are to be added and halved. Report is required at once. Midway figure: 201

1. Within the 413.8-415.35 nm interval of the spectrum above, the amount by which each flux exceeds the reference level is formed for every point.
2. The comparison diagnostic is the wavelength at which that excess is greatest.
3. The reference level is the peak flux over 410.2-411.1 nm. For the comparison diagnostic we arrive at 414.160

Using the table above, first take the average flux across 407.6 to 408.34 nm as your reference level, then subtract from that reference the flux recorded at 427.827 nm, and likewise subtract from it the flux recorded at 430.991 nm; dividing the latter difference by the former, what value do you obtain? -3.3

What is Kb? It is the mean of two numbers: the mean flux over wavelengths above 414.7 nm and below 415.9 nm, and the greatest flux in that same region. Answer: 193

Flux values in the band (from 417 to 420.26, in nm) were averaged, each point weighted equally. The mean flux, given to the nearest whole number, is 193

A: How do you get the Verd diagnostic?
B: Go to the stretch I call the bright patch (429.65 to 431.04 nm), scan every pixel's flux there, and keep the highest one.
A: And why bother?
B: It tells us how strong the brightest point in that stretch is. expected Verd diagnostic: 177.6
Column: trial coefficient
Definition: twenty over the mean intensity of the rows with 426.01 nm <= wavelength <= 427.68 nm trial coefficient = 0.095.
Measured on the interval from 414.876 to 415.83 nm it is 0.106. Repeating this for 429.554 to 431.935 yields 0.116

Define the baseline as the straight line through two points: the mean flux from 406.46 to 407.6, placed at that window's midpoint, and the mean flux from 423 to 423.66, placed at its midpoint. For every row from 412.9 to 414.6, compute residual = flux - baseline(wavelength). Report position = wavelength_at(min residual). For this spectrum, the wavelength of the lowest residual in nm 413.493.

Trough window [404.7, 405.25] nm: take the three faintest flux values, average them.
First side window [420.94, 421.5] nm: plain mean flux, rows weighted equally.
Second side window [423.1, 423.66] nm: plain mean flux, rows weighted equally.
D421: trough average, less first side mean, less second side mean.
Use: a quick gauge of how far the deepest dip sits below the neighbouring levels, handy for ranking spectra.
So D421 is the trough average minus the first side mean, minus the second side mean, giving -218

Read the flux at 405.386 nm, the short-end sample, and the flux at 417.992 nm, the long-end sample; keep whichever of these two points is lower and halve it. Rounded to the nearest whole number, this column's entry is 97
